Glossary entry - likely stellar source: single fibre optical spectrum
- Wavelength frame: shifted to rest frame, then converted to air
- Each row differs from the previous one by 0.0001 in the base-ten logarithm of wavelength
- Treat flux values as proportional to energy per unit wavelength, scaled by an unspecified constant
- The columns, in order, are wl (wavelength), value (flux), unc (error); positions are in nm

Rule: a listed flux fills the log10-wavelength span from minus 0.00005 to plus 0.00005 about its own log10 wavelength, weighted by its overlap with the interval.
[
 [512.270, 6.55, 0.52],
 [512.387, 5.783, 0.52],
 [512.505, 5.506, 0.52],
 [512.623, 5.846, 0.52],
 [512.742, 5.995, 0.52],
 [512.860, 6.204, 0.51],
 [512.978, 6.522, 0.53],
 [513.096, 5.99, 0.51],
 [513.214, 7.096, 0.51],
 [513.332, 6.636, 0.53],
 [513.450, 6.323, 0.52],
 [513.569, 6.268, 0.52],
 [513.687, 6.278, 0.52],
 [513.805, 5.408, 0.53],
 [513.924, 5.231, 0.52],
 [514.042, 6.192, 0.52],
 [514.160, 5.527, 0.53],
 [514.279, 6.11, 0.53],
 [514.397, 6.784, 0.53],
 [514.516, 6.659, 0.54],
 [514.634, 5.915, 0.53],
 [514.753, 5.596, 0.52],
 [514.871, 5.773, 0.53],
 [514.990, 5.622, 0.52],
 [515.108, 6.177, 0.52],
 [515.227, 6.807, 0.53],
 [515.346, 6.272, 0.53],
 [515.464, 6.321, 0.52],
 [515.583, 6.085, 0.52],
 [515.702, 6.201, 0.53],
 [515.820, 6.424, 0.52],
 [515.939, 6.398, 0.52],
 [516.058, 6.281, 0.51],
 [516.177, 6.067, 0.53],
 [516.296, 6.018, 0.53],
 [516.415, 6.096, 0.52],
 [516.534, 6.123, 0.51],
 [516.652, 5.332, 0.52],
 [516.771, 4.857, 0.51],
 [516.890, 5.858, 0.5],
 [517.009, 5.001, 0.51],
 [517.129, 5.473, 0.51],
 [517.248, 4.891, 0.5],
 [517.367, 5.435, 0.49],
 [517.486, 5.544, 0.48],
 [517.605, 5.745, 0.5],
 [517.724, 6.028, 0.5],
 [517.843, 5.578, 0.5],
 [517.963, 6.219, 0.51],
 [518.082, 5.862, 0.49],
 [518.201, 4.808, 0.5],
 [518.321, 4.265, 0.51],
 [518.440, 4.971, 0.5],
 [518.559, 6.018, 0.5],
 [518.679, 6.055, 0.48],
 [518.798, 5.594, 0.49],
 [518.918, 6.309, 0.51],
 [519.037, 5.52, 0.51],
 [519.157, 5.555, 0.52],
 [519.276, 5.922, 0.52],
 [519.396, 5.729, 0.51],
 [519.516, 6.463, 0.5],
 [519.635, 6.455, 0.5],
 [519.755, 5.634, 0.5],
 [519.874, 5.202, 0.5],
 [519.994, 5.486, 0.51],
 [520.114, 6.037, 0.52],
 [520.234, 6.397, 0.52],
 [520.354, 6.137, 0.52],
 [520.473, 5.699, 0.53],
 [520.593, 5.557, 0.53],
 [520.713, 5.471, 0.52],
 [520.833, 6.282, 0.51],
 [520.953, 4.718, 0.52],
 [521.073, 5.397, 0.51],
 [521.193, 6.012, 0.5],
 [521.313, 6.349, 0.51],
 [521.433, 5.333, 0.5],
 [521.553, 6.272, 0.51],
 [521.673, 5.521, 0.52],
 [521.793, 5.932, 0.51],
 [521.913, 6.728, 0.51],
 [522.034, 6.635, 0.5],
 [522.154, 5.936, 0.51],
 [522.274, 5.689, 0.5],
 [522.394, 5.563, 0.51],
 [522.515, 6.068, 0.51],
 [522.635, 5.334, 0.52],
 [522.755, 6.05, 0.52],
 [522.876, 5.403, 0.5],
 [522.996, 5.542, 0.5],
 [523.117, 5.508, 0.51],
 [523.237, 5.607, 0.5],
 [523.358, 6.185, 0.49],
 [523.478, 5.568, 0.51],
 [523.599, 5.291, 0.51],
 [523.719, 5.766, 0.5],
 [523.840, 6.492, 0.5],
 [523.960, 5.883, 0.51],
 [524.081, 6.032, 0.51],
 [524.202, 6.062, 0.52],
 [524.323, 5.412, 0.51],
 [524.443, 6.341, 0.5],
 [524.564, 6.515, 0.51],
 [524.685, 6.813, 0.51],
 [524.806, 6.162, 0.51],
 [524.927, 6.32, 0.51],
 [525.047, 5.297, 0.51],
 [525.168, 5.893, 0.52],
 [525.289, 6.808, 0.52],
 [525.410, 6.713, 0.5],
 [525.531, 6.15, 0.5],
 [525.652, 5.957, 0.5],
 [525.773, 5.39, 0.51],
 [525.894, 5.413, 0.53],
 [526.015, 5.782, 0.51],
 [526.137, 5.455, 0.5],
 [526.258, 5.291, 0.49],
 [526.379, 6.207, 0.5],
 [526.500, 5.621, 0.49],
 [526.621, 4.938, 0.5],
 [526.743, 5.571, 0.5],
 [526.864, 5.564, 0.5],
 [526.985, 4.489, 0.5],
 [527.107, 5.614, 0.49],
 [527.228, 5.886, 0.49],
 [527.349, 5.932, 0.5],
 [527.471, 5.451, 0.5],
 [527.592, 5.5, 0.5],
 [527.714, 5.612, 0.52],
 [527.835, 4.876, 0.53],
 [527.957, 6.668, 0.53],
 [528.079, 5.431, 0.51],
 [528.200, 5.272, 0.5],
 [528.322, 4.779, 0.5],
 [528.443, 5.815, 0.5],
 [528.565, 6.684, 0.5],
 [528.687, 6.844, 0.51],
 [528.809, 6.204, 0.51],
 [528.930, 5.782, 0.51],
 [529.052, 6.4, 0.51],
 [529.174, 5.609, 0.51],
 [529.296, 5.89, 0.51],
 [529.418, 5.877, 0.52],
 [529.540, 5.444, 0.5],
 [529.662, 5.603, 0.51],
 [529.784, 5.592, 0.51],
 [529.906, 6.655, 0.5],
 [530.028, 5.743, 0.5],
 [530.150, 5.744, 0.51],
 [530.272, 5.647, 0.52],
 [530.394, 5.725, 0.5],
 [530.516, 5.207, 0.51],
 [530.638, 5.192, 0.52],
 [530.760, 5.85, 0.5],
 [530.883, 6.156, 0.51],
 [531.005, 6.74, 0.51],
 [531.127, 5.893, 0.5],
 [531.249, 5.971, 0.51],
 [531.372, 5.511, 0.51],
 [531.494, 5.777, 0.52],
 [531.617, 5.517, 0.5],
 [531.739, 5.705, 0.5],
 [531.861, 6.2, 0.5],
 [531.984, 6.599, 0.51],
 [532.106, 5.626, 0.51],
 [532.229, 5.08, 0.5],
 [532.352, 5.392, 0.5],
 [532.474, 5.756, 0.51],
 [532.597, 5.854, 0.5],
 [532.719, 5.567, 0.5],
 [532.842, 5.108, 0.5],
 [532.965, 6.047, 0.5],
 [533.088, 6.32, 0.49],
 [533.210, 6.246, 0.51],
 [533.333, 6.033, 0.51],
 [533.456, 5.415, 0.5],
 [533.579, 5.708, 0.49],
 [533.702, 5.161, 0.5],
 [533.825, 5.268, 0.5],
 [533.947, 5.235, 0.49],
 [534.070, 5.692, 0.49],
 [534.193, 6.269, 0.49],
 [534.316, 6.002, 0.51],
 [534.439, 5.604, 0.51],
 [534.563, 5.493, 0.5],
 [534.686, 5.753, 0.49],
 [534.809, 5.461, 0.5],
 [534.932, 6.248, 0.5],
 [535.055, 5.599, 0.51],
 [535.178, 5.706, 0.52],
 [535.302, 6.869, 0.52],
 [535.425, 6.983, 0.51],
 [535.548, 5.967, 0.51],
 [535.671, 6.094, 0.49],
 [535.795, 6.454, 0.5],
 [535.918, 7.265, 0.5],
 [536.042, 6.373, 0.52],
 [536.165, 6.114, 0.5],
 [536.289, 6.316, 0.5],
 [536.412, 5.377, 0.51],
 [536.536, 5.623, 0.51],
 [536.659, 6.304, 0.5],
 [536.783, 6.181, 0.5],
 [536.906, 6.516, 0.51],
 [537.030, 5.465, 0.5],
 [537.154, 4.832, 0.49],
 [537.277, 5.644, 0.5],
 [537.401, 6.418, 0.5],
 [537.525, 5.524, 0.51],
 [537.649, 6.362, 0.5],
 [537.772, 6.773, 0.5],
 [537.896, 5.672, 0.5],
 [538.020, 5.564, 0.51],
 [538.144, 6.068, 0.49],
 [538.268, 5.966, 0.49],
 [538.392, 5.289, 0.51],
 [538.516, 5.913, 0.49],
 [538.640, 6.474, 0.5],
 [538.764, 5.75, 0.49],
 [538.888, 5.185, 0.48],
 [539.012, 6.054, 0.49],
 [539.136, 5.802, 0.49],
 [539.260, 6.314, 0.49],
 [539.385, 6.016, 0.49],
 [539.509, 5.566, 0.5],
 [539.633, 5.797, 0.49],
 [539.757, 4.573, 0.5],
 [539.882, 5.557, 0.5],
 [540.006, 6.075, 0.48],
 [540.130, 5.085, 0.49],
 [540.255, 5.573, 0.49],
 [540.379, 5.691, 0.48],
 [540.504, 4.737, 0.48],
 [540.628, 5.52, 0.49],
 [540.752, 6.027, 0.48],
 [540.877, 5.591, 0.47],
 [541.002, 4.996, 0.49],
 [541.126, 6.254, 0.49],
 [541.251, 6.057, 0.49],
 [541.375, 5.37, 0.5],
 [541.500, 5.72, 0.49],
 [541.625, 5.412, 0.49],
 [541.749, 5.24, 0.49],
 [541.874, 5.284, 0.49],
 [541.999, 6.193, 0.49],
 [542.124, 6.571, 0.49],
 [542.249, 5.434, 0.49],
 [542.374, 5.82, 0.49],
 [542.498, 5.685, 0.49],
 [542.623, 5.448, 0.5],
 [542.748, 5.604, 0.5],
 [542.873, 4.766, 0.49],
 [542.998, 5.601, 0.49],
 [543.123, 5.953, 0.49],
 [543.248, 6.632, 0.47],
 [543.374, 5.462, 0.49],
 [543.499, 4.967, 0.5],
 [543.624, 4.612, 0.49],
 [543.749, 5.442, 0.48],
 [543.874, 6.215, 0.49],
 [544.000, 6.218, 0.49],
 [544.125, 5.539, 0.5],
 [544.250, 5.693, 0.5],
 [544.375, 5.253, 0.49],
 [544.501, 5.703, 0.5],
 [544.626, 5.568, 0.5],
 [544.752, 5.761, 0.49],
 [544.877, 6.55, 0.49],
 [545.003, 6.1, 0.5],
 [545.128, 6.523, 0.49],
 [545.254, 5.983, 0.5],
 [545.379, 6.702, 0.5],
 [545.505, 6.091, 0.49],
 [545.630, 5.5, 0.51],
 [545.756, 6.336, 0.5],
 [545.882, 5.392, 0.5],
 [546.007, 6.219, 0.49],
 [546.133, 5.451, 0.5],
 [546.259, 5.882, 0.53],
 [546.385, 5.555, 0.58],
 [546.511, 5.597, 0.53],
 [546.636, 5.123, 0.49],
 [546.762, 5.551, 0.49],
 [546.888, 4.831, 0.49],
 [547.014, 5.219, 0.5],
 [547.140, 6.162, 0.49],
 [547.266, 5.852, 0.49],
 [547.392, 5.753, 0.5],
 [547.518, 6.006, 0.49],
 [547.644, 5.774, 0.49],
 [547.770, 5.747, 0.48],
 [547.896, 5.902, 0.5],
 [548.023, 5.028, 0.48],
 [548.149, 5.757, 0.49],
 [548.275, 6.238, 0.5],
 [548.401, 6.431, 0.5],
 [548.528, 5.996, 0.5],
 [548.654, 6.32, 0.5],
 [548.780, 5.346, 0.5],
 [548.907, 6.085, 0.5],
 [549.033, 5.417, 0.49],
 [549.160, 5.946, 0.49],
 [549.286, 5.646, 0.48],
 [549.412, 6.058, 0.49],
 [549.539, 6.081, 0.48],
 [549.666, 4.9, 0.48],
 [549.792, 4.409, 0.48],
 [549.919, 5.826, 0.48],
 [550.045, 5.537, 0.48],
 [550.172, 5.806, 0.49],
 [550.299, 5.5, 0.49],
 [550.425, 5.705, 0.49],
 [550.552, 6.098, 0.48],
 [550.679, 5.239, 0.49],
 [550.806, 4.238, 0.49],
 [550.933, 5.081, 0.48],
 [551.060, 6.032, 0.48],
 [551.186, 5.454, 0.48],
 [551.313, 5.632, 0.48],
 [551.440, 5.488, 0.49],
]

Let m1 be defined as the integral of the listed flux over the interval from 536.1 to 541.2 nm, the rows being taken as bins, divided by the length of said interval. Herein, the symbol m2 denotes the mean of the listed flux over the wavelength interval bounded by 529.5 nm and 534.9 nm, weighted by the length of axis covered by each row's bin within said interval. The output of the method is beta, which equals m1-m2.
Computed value 0.03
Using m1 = 5.8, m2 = 5.74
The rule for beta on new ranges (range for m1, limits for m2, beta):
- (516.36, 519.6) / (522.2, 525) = -0.29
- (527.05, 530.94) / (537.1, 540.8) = 0.04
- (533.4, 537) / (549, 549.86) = 0.47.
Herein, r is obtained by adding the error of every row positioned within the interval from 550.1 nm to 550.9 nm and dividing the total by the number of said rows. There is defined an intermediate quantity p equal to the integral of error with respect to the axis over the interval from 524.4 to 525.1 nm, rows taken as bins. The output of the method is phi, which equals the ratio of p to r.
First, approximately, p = 0.356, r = 0.488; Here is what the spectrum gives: 0.729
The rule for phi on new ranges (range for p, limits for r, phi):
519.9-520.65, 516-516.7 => 0.751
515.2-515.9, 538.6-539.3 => 0.750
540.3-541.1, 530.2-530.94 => 0.757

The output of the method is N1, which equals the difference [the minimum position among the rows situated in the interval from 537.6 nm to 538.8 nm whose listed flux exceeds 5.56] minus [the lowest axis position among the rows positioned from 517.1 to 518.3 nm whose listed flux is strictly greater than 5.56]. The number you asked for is 20.04 nm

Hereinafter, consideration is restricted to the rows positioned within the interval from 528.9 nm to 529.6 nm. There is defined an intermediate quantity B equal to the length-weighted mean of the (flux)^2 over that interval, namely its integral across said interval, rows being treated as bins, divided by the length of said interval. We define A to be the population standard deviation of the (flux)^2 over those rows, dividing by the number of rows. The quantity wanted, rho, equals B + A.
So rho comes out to 37.7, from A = 3.5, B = 34.1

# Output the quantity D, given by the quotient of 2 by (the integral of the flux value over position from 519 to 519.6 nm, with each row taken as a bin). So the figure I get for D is 0.57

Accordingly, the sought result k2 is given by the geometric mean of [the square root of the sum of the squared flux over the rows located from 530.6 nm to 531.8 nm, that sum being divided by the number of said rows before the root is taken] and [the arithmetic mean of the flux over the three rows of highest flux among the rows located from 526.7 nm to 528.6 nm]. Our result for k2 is 6.13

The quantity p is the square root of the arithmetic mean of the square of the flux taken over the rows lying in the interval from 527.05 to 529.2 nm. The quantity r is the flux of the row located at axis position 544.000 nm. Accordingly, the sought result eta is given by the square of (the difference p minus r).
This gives 0.15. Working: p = 5.83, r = 6.218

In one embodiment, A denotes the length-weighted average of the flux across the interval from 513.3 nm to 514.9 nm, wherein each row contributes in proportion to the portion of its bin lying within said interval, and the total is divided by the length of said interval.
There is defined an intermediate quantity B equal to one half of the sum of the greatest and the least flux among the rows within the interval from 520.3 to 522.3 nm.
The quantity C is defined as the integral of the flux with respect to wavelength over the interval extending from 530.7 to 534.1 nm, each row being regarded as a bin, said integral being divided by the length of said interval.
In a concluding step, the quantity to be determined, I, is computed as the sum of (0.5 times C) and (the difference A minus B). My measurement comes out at 3.20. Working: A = 6.04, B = 5.72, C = 5.77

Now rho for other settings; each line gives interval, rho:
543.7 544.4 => 37.6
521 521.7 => 38.8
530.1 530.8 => 33.8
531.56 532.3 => 39.4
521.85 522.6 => 42.6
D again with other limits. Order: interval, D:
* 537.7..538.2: 0.66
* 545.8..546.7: 0.40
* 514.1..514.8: 0.47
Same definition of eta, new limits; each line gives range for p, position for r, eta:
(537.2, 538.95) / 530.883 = 0.06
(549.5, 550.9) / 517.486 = 0.01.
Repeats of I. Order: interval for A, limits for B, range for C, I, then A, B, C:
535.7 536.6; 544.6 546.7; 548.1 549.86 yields 3.18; 6.21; 5.91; 5.76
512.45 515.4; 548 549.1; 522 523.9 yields 3.27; 6.11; 5.73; 5.78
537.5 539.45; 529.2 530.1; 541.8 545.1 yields 2.73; 5.93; 6.05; 5.70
